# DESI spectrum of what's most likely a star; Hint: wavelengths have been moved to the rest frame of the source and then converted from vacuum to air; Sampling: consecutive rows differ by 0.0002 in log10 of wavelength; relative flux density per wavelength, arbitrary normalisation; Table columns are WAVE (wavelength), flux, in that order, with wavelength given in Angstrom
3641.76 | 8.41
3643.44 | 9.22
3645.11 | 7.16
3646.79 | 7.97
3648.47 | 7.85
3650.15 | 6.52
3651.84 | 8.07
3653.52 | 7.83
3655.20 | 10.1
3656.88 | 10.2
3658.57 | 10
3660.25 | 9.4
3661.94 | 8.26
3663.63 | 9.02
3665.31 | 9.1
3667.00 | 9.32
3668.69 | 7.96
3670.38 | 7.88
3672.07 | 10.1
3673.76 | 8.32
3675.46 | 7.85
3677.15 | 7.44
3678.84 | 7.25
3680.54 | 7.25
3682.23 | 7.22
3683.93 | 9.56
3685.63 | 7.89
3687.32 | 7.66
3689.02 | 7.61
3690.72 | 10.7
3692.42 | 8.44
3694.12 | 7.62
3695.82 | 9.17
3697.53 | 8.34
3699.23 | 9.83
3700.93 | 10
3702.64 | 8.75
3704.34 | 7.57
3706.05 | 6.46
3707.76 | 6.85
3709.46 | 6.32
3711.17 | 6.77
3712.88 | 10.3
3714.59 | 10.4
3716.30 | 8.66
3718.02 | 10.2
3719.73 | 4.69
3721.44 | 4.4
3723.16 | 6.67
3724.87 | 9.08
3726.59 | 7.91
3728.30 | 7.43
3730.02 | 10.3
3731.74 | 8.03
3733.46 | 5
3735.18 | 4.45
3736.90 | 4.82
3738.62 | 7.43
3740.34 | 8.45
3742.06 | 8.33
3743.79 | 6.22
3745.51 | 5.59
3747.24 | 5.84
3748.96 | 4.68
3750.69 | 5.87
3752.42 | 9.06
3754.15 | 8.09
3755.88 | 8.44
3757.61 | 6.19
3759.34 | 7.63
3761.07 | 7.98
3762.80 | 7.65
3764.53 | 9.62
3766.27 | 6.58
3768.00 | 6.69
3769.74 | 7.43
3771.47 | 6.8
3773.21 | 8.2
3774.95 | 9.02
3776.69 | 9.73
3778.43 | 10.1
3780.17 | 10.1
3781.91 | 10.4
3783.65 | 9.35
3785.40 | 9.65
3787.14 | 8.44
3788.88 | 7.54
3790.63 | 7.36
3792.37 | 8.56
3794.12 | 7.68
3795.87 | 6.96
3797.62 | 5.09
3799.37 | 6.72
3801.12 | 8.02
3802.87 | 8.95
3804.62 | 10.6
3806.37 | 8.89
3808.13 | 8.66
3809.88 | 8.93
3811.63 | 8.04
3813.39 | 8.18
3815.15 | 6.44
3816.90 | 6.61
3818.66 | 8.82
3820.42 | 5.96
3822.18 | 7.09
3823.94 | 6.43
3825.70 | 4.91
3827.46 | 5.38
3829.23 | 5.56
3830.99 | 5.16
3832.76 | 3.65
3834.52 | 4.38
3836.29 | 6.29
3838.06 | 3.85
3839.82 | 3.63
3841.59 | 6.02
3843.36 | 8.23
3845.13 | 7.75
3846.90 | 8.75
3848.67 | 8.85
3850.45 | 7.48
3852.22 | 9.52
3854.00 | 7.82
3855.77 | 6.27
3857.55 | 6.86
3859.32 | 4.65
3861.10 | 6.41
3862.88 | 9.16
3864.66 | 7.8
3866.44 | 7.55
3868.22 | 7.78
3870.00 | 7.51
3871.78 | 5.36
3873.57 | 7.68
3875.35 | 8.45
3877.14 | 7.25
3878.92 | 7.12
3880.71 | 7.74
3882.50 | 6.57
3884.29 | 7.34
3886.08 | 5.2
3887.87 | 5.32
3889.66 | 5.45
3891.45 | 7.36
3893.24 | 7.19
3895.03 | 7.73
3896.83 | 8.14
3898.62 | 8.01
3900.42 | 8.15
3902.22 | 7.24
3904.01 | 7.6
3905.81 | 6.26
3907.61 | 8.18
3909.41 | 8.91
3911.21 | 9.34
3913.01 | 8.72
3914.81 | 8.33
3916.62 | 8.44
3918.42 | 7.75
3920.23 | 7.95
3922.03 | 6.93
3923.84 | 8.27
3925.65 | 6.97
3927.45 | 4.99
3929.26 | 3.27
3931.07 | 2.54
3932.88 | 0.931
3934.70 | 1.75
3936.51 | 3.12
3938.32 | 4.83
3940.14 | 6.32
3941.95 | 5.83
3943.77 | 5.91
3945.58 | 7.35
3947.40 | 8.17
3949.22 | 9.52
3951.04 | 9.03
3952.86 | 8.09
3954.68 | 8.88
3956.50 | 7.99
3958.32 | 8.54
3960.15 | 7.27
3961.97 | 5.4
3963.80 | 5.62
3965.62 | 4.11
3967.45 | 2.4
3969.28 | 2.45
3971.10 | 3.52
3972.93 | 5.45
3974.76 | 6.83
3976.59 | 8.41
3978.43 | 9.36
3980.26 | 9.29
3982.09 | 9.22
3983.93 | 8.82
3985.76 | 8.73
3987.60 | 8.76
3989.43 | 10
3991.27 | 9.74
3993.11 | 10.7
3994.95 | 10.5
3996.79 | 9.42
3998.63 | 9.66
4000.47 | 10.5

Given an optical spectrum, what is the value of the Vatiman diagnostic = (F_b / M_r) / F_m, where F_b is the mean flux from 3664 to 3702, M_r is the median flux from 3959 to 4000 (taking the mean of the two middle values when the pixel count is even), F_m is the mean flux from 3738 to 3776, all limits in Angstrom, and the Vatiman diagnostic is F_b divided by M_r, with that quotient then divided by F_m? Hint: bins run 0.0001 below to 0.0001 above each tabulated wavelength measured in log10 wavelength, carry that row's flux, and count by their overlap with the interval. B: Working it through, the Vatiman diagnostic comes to 0.13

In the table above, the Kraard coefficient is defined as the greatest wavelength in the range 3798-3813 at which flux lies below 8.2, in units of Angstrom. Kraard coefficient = 3811.63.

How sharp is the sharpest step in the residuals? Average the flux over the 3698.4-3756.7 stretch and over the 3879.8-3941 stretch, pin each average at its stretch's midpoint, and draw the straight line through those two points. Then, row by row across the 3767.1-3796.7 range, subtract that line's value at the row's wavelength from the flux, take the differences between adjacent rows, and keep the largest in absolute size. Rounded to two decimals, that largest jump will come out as 1.41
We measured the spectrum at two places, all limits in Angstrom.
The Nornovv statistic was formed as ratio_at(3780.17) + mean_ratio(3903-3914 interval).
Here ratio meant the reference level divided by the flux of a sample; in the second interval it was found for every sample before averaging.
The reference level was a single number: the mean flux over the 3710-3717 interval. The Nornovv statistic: 2.0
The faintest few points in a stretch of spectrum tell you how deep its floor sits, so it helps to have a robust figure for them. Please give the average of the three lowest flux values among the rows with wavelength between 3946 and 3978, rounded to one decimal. 2.8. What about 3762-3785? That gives 6.7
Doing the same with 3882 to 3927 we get 5.3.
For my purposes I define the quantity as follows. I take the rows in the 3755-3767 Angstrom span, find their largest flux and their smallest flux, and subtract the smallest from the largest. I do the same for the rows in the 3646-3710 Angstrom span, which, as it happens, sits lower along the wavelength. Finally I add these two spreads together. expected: 7.8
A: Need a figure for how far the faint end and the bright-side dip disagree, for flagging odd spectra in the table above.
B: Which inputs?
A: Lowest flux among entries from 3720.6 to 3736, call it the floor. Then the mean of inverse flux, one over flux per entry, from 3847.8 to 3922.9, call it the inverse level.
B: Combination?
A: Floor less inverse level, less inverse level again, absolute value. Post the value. 4.1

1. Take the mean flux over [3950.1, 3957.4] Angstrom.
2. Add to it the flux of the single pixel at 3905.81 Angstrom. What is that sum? 14.8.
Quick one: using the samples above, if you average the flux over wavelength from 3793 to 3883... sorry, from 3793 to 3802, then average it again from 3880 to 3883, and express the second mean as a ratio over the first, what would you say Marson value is 1.04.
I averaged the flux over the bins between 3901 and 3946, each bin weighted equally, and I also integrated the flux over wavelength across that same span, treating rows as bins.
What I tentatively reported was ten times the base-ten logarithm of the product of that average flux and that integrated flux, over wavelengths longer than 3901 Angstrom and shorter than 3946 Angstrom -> 33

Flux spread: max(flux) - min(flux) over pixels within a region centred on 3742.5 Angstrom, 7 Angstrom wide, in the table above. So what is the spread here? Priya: 2.9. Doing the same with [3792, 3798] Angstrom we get 3.5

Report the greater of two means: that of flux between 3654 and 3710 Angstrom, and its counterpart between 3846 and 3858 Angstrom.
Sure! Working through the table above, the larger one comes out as 8.47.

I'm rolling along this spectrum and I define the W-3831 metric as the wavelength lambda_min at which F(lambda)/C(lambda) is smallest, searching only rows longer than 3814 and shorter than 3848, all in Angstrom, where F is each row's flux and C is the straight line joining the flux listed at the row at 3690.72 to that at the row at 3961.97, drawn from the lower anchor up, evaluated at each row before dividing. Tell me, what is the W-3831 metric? 3832.76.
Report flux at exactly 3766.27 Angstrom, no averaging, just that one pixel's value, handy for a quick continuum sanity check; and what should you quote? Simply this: 6.58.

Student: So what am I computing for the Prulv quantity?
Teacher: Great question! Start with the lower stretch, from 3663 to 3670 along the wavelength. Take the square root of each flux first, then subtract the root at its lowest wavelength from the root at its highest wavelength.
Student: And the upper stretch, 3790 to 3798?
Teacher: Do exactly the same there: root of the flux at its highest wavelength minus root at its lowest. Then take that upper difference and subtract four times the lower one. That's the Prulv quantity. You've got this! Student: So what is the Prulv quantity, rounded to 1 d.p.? 0.3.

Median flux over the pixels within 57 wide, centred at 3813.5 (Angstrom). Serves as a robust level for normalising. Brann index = 7.0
